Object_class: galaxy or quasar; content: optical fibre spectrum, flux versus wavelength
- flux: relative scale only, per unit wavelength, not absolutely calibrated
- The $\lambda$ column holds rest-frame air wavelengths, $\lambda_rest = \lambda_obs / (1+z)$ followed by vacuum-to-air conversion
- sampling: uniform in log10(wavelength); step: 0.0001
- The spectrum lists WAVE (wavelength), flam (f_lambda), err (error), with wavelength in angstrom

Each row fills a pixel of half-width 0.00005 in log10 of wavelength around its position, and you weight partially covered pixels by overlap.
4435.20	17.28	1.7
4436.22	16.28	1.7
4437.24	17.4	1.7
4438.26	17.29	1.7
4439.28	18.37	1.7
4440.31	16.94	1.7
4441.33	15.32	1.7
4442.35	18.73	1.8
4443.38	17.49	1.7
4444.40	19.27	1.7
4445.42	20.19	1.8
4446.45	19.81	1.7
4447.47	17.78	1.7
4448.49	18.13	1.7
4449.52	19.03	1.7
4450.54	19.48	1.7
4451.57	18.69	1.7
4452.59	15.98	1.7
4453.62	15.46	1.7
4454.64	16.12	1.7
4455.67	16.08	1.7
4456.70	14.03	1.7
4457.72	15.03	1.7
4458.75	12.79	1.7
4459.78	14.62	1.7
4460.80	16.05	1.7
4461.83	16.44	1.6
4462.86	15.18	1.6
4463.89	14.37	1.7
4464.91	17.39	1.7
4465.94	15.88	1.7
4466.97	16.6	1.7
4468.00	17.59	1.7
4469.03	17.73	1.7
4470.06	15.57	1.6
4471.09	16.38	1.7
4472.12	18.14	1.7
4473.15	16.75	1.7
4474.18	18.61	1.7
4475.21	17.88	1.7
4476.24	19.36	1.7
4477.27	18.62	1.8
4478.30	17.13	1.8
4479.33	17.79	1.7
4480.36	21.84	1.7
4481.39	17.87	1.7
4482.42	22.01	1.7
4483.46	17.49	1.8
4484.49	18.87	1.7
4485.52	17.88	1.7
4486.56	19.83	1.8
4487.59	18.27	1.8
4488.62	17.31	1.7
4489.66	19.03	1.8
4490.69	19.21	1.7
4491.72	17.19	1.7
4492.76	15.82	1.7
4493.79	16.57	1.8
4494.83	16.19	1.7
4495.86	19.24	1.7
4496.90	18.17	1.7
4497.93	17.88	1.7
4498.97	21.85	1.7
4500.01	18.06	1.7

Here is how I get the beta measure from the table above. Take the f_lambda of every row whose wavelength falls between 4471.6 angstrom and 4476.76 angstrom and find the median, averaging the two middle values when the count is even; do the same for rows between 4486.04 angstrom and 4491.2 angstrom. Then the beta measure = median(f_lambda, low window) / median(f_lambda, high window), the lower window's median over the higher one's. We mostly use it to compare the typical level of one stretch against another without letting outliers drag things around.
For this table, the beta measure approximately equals 0.95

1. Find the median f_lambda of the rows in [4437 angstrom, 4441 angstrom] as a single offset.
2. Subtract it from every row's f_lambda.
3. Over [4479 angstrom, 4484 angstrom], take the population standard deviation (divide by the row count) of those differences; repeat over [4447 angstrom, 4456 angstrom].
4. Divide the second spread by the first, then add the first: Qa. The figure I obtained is 2.8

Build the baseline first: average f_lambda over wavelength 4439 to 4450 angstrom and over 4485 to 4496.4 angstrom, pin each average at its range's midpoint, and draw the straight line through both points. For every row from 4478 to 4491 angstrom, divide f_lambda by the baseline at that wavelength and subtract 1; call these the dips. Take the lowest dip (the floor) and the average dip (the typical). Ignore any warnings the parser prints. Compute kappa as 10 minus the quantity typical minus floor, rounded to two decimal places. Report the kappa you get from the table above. 9.90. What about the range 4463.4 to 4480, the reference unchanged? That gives 9.84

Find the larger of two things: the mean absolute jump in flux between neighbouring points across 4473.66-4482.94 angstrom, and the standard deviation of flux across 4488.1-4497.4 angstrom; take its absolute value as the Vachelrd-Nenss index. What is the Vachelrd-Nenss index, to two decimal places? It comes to 2.16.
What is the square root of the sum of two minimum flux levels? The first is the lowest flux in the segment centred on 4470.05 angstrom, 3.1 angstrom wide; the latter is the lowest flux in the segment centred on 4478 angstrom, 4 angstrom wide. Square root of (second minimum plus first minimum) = 5.72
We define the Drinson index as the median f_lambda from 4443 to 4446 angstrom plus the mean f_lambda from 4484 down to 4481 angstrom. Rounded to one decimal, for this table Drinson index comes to 38.4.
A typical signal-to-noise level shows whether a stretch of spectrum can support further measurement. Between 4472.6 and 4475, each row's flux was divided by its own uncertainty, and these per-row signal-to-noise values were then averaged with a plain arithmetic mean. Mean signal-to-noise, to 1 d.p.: 10.4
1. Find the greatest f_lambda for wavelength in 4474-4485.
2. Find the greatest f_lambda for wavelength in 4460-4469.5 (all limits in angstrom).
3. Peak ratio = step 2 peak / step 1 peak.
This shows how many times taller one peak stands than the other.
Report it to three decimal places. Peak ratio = 0.806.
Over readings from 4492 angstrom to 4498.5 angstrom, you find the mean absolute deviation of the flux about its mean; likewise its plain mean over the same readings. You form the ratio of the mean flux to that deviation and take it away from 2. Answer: -13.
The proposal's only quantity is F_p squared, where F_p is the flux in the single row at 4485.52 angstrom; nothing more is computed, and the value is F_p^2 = 320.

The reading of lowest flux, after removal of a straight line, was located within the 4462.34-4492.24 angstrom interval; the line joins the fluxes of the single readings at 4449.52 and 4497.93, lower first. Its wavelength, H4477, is 4463.89 angstrom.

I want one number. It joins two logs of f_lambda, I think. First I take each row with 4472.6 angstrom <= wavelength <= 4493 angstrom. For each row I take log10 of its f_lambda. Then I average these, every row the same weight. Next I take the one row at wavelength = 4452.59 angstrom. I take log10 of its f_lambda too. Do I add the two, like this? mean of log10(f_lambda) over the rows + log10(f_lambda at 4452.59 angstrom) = 2.47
